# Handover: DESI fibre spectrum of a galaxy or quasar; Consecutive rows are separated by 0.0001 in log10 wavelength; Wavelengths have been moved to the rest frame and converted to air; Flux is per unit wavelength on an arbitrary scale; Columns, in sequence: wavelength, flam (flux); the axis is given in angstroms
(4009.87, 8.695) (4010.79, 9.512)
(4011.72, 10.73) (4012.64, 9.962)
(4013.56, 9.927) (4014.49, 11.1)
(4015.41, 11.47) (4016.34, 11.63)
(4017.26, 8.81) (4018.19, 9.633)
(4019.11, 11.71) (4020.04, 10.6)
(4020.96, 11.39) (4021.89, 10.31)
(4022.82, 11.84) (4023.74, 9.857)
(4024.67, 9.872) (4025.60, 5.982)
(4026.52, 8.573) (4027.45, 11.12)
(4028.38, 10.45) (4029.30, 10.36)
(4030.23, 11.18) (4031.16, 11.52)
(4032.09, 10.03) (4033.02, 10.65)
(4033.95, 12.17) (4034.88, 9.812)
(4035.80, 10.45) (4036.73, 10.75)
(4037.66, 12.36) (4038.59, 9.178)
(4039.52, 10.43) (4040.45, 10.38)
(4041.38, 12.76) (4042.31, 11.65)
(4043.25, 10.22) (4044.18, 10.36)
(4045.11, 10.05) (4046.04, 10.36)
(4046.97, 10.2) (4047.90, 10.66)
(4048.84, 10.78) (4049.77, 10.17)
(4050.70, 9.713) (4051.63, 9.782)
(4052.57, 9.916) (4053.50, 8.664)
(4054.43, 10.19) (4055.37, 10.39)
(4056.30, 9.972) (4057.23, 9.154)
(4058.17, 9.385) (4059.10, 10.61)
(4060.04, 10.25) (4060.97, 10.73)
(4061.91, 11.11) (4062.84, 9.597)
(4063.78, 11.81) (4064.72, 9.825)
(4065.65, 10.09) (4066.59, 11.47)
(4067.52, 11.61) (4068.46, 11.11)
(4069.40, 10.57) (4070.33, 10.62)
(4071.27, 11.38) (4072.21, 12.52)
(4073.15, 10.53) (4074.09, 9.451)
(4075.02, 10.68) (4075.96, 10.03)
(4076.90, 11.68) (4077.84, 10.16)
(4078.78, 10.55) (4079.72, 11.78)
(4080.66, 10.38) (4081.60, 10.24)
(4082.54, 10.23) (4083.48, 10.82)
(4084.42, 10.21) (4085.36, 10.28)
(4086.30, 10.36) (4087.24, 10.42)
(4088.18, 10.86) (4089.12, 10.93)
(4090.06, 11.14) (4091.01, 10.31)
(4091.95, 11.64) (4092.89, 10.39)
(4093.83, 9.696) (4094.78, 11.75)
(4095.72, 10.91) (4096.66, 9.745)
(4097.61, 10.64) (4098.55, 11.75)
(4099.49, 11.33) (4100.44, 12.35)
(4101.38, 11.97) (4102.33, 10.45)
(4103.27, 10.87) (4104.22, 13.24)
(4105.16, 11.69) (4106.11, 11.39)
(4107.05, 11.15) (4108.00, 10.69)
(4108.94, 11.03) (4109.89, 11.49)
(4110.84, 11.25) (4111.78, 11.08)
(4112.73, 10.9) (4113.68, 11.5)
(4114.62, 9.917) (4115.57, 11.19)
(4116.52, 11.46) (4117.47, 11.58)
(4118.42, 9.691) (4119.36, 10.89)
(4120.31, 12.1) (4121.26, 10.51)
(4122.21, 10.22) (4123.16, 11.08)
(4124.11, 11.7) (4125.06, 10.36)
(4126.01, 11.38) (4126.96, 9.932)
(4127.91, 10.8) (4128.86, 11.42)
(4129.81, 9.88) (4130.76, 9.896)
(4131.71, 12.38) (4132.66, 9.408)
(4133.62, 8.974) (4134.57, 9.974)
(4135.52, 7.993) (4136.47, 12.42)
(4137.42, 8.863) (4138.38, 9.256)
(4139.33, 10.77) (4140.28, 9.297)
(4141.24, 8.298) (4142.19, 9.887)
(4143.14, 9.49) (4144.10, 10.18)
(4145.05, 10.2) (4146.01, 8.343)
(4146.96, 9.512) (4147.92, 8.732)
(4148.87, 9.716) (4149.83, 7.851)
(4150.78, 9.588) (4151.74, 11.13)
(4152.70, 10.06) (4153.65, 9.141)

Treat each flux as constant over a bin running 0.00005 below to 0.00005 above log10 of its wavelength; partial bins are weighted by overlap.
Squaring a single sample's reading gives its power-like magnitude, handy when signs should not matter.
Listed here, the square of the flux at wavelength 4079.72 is 139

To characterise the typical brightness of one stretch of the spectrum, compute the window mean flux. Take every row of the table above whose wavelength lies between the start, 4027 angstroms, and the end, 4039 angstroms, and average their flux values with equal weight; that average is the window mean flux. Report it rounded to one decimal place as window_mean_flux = 10.8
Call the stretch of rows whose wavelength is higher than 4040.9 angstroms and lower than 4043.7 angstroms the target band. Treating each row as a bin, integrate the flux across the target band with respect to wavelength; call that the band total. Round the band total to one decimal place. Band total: 32.2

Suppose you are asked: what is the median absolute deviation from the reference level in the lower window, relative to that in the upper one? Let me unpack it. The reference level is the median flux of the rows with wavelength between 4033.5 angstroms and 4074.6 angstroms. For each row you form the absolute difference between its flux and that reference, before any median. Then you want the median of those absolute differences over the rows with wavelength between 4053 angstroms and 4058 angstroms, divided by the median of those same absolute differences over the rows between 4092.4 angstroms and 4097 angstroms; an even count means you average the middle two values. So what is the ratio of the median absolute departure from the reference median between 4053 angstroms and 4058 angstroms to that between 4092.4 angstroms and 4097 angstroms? 0.6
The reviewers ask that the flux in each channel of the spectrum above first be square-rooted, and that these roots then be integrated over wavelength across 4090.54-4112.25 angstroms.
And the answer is 72.5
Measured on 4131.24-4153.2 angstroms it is 68.1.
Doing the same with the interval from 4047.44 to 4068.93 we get 68.9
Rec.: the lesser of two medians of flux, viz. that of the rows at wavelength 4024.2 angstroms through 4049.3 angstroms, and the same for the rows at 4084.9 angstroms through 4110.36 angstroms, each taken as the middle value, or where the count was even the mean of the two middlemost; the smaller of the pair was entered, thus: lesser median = 10.4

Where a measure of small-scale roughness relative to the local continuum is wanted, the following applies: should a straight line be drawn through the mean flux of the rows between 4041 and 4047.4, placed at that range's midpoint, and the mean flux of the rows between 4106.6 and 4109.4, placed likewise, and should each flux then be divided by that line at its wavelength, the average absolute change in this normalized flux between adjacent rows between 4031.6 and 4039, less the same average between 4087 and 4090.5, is 0.11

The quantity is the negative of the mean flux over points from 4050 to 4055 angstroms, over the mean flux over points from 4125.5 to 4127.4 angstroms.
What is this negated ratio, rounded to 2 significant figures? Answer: -0.91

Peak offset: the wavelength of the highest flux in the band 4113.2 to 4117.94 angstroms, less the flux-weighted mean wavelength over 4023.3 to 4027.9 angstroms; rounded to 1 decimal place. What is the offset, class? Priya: 91.8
